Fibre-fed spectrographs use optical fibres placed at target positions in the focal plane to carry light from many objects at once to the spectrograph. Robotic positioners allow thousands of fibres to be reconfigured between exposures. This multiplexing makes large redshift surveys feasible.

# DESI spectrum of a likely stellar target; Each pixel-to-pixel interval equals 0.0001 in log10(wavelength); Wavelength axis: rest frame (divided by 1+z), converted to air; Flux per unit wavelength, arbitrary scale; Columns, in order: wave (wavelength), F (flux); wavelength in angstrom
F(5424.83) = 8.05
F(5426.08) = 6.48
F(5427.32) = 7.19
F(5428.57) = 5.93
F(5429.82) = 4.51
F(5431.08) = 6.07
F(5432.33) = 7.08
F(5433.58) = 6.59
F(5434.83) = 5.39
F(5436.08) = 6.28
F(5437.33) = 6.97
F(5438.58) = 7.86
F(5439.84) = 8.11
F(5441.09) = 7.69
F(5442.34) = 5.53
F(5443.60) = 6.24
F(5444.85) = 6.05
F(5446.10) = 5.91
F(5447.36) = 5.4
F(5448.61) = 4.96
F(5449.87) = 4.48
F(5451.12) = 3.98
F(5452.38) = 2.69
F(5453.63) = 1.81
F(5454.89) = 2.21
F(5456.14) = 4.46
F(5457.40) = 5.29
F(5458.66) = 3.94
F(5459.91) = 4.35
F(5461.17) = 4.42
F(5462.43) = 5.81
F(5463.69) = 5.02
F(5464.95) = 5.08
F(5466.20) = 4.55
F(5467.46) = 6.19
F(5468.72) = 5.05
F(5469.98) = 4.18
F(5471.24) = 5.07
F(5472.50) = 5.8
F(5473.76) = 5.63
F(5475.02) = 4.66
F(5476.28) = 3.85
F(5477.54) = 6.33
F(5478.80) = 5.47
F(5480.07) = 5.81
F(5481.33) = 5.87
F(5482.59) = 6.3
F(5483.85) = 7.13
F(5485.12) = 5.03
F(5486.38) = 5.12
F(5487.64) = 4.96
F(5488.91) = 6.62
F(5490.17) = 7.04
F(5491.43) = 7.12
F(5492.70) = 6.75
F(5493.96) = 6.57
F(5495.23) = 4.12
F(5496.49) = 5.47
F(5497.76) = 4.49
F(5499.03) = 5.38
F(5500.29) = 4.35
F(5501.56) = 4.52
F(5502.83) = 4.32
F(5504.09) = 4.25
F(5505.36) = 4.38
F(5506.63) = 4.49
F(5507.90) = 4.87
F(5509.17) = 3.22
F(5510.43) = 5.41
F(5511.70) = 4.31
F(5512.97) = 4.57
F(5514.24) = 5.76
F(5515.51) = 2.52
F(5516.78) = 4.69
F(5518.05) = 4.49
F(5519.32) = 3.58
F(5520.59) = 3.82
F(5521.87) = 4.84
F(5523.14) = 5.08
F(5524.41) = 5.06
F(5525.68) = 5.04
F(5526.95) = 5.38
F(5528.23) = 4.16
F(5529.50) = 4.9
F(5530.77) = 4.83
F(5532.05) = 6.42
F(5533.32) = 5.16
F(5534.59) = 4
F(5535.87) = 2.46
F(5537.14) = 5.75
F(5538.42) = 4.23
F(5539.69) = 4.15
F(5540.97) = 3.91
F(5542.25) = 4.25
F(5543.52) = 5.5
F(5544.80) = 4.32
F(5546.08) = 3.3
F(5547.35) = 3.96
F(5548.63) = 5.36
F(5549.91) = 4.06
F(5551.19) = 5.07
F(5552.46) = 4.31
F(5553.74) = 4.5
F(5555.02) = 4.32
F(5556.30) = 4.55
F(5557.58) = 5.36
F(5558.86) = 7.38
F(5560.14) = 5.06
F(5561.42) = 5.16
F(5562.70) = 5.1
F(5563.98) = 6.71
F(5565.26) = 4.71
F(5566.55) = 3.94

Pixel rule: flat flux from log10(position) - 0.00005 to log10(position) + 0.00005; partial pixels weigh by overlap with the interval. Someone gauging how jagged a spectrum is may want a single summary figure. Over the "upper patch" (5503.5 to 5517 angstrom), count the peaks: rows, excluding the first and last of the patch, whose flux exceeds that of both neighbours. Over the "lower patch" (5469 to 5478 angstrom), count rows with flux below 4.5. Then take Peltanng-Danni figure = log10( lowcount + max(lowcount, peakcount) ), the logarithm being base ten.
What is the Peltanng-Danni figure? 0.70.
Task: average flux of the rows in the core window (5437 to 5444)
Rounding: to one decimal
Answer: 7.1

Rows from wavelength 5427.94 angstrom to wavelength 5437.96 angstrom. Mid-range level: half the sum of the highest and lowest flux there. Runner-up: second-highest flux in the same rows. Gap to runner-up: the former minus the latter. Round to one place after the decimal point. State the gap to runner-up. -1.2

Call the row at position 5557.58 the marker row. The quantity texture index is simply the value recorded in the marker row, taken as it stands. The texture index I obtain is 5.36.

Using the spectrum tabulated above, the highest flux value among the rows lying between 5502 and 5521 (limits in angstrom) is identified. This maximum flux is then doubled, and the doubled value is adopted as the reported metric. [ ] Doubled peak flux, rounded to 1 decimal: 11.5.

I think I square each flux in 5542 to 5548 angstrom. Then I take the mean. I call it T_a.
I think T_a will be 19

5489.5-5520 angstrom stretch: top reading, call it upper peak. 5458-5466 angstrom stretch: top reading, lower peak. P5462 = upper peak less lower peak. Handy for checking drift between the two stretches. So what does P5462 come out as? 1.3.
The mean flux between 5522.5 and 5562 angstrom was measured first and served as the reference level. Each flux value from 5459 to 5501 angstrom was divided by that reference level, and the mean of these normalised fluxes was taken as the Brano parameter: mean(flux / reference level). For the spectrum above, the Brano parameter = 1.15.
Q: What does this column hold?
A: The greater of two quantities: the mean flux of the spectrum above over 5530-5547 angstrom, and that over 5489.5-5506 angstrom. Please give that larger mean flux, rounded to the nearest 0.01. 5.29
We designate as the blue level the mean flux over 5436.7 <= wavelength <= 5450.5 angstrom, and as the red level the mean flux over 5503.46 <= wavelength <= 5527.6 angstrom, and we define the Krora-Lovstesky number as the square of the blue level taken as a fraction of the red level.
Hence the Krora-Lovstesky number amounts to 1.9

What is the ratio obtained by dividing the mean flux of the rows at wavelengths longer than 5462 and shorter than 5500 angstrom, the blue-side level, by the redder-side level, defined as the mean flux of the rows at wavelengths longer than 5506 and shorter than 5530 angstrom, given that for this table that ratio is 1.22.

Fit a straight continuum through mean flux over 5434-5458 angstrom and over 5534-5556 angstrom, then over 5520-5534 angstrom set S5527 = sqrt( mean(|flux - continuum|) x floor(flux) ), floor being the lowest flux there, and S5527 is 1.59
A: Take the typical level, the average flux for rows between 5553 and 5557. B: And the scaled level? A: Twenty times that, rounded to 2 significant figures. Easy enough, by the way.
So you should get 89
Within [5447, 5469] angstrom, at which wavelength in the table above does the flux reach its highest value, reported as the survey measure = 5467.46 angstrom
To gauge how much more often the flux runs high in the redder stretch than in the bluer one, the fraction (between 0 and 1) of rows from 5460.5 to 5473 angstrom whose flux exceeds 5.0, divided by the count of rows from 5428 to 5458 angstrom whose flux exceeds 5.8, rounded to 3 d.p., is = 0.058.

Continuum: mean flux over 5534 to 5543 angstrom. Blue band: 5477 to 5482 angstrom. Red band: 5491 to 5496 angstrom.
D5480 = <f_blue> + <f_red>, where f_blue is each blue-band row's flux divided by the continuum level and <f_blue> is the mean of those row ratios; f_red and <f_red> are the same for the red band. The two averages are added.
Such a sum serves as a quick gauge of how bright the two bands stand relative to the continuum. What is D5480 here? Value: 2.9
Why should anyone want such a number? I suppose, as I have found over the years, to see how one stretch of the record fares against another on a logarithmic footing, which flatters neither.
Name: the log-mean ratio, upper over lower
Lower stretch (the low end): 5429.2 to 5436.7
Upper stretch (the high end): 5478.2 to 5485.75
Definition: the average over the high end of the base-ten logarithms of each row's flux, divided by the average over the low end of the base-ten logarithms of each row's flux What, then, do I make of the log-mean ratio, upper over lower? 1.00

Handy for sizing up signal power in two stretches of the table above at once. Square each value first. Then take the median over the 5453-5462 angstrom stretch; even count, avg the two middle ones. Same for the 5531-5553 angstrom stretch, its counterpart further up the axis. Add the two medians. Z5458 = 37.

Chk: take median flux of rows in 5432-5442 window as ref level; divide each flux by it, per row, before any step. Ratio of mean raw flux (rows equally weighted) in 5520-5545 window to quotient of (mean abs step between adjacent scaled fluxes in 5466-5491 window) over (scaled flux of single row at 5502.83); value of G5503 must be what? 23.0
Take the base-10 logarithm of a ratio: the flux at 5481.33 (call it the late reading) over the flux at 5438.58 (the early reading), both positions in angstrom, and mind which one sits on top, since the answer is -0.127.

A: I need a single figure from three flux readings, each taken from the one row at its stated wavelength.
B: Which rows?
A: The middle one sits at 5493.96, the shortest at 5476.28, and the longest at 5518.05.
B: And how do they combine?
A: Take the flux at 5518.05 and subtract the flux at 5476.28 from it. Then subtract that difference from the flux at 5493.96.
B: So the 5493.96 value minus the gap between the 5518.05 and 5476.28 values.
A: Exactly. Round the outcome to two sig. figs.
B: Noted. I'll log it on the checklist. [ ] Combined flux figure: 5.9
